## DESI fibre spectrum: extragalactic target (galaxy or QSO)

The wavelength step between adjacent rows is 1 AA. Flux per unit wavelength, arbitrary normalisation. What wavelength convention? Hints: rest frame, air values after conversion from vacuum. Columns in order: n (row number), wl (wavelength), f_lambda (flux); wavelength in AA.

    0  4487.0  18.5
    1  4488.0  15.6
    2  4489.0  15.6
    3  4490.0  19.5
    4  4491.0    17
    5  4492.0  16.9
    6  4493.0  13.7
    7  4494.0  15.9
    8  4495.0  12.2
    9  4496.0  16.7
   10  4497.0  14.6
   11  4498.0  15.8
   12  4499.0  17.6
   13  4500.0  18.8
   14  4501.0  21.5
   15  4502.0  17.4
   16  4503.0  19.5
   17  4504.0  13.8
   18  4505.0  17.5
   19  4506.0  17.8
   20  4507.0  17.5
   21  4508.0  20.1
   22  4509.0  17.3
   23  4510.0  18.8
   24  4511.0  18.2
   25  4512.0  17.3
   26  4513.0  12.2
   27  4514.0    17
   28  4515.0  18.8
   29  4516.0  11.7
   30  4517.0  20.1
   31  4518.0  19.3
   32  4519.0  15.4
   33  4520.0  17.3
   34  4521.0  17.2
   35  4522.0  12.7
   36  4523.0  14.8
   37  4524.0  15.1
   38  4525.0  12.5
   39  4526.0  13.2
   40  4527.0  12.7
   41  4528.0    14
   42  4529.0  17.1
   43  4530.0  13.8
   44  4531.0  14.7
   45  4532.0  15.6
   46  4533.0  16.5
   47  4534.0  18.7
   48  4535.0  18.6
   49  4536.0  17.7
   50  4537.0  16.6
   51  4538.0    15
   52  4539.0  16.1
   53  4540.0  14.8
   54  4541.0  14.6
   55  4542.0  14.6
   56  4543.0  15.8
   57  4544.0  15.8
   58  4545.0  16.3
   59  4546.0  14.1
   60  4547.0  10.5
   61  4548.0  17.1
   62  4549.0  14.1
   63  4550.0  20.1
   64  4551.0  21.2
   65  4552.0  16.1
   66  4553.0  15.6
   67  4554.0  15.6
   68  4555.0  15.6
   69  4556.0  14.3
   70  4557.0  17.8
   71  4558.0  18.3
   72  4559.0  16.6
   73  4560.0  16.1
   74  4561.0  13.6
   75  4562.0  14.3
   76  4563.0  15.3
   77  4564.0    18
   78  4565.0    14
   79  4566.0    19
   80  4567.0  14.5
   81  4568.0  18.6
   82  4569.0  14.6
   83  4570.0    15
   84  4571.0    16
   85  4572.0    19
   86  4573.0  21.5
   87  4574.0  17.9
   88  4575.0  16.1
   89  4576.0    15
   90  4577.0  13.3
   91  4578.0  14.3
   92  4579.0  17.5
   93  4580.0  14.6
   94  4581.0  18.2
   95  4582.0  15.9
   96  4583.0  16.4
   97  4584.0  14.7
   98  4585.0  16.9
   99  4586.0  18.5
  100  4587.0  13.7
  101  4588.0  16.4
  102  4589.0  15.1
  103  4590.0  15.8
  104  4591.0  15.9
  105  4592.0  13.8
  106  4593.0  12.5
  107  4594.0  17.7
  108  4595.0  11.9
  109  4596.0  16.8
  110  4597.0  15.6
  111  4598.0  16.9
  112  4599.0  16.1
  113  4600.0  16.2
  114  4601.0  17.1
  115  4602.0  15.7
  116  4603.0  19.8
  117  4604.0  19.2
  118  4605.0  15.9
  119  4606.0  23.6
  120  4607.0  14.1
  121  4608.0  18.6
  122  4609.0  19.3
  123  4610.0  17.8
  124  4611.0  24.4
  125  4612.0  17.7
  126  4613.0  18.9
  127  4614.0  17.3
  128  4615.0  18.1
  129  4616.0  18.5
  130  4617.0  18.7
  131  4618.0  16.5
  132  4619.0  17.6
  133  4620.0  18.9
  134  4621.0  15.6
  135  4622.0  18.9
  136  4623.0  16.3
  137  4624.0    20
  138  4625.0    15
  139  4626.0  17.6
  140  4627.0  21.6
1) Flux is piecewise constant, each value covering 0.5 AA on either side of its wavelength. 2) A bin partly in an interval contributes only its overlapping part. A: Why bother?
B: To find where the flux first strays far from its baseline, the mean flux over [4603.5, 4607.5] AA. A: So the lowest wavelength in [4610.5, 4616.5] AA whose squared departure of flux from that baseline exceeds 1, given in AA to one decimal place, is 4611.0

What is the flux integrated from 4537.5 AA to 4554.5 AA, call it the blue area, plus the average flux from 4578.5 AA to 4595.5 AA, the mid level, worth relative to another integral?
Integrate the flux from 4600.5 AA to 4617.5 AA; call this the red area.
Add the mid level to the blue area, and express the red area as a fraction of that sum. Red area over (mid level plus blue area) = 1.11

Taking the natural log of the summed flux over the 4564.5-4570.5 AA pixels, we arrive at 4.6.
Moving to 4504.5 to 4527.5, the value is 5.9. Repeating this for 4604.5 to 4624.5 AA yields 5.9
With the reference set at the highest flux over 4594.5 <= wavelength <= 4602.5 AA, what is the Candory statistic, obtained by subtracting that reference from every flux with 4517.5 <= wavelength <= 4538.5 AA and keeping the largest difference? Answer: 2.2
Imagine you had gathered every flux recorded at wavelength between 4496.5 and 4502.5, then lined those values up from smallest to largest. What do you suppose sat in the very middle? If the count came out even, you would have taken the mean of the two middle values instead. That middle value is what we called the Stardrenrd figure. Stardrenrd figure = 17.5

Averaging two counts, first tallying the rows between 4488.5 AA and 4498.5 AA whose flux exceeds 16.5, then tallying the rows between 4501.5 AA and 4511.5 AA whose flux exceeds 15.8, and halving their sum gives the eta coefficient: 6.50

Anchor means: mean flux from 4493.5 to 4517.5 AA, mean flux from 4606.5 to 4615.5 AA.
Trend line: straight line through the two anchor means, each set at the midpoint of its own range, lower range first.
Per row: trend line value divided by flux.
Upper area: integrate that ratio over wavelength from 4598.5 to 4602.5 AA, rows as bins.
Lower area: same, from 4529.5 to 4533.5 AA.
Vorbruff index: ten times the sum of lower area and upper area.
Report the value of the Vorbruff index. 91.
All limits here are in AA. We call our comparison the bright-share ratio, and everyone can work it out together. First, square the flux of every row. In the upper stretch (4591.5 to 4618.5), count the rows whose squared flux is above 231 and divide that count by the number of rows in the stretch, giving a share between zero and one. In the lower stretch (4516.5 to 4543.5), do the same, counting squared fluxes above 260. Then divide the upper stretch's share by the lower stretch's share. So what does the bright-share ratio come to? 2.3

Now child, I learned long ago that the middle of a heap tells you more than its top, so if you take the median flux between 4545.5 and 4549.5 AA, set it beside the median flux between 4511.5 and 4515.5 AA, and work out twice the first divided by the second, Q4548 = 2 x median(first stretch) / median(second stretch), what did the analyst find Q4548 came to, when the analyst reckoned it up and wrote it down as 1.64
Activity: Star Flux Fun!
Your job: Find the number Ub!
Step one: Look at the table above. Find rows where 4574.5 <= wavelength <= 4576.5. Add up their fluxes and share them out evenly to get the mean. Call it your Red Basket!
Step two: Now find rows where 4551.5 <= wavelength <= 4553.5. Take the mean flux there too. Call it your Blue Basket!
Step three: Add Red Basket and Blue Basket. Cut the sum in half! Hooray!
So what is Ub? 15.7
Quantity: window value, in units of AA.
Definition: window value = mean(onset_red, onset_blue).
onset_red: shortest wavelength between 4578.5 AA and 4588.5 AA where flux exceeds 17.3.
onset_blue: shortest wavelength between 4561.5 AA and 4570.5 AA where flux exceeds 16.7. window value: 4571.5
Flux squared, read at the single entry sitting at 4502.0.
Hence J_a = 303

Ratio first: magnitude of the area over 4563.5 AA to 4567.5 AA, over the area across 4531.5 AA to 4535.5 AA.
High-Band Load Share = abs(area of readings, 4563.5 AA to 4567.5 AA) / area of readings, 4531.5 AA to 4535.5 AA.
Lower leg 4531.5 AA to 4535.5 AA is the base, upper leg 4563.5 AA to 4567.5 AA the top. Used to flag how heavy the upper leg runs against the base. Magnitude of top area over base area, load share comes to 0.94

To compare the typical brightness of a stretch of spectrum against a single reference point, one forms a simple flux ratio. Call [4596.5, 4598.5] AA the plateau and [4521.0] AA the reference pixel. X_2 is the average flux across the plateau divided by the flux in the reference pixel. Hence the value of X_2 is 0.94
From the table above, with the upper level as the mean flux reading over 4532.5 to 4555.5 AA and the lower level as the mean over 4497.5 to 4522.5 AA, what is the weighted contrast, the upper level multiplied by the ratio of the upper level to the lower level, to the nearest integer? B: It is 15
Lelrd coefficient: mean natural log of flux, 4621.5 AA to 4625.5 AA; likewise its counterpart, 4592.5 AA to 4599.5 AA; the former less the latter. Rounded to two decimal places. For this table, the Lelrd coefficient 0.14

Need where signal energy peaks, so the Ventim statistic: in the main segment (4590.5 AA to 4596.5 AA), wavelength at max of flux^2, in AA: 4594.0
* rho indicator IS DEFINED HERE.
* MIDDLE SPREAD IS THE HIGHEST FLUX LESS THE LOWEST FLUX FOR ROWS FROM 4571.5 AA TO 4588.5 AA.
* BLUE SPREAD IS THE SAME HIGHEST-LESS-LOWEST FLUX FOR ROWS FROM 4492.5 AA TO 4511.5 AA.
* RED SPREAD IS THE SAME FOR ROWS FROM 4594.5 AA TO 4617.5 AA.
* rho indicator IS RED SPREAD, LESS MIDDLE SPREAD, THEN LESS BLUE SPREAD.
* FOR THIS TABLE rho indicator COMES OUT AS -5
